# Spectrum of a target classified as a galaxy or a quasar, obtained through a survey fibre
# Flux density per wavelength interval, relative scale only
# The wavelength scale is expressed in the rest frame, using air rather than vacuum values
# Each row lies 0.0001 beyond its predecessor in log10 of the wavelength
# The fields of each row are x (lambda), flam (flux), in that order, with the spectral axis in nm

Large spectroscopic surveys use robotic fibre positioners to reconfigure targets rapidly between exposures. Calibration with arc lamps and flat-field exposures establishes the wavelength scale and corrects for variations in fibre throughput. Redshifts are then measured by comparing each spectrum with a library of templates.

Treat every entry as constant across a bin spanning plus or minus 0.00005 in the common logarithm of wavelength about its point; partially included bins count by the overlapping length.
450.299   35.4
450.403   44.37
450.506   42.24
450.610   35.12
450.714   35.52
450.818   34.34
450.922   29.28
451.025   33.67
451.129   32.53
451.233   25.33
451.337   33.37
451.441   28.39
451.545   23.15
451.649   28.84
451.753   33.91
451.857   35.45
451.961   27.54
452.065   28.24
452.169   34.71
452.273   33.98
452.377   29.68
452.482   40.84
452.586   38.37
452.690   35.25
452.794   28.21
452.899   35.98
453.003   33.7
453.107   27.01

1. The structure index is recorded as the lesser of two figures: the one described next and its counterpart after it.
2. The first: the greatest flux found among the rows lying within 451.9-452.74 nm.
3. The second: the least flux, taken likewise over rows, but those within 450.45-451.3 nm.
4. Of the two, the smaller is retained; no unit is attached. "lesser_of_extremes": 25.3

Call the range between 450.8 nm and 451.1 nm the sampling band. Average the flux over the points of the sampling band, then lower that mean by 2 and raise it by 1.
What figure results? 31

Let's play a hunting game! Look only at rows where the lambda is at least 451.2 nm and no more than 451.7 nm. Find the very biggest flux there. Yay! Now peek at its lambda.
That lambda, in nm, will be 451.337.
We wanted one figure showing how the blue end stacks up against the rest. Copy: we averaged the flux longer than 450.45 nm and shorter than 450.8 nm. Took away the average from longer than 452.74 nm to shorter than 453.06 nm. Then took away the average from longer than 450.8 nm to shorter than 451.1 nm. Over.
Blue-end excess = -27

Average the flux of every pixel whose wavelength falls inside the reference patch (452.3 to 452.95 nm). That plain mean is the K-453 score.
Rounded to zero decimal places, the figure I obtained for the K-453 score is 35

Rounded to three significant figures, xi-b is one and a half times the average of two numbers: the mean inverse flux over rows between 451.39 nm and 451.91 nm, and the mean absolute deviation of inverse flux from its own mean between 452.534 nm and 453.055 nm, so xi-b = 0.0275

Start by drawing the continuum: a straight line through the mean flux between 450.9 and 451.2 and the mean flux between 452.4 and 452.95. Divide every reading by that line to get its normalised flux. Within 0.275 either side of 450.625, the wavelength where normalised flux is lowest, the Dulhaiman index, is 450.818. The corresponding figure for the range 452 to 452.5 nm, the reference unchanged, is 452.065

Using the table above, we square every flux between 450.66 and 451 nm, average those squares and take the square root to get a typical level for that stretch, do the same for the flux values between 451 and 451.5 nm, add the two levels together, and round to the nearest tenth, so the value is 64.0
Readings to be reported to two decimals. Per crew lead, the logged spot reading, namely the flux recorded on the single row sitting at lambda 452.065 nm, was 28.24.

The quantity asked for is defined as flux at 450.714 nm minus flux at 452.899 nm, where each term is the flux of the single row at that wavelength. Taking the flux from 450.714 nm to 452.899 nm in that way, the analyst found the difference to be 0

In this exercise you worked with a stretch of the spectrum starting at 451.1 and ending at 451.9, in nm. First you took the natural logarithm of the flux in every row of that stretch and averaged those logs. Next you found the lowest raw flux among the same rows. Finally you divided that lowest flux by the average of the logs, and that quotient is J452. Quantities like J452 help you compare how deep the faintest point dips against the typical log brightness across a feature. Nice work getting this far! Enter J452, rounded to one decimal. 6.8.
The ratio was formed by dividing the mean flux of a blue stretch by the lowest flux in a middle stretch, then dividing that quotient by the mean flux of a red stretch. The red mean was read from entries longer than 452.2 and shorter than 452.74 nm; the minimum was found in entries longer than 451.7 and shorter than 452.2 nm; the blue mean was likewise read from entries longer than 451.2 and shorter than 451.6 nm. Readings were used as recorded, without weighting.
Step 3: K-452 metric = 0.028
